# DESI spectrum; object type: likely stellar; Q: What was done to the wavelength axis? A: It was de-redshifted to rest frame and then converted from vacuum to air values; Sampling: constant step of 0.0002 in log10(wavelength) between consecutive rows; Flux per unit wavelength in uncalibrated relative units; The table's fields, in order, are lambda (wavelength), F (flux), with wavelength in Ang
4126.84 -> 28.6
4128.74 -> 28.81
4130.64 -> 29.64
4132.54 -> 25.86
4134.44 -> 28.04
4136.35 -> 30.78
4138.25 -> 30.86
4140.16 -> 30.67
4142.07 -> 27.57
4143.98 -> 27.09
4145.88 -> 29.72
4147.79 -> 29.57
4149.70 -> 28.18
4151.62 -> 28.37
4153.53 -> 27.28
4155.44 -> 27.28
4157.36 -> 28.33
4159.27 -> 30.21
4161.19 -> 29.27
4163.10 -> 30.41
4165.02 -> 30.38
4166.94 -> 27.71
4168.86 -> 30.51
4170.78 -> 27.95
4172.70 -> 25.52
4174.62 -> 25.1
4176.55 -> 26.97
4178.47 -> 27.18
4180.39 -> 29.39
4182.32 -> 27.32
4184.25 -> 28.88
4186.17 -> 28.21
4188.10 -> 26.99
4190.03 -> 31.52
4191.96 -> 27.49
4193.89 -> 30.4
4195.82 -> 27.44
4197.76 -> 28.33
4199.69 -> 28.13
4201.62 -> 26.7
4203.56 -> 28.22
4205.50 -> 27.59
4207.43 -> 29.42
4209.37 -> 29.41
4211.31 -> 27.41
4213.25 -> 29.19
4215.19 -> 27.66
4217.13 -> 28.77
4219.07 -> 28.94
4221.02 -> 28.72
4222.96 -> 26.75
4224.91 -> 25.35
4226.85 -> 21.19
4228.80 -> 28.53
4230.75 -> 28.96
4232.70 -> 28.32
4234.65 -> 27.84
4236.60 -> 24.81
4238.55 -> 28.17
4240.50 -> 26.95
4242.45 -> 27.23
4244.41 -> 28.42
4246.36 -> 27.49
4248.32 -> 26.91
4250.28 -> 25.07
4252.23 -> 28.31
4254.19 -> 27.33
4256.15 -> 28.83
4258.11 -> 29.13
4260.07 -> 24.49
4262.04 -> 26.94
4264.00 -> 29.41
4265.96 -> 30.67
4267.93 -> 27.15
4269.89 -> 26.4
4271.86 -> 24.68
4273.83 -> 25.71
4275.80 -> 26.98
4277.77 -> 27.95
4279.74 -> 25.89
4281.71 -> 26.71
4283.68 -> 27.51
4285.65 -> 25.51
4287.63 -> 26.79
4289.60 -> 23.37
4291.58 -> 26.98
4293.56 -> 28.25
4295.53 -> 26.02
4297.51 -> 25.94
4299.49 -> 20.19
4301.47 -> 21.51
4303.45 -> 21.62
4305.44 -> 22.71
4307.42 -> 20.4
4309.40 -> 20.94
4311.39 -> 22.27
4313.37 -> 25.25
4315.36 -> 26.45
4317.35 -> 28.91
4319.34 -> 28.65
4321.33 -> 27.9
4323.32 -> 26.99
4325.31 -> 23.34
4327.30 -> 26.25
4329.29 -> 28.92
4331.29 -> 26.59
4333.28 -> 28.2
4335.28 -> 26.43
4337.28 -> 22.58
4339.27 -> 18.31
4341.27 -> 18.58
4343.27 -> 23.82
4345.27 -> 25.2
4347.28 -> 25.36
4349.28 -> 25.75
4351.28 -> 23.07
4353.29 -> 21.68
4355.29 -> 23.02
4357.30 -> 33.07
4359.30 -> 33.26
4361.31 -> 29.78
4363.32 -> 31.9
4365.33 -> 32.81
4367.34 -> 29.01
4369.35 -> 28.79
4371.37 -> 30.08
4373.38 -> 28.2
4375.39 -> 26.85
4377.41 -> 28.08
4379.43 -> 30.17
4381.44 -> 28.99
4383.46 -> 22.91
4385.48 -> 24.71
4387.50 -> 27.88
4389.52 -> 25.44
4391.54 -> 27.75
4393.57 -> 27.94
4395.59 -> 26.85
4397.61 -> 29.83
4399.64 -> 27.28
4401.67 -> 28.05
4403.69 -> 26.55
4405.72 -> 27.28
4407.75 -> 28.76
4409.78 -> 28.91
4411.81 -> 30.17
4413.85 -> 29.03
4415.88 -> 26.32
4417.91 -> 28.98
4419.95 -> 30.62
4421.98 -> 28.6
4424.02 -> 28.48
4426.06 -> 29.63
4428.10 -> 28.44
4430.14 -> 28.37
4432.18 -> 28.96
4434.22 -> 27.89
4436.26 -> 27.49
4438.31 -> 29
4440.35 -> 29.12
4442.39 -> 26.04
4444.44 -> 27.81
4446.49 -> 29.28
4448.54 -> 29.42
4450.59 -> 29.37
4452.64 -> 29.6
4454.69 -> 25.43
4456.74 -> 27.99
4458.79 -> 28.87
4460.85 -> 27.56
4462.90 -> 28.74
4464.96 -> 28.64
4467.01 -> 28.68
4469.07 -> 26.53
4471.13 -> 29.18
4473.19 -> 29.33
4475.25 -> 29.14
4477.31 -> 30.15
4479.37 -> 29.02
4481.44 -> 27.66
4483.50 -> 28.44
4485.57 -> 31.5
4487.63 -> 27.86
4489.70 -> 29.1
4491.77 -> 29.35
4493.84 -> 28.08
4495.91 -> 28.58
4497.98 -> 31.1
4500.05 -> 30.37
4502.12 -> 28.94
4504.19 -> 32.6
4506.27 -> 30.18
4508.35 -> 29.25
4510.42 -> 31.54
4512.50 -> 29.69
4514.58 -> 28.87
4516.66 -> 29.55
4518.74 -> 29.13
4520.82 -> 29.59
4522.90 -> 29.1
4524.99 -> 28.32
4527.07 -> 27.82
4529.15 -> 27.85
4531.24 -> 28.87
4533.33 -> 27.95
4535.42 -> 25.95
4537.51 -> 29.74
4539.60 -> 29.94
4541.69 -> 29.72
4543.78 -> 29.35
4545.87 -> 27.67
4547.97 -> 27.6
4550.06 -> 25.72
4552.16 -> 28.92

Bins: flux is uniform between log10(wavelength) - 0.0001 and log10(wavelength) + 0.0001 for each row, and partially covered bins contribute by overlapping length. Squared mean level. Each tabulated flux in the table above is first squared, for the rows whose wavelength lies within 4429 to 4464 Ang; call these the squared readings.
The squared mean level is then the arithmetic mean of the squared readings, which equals 802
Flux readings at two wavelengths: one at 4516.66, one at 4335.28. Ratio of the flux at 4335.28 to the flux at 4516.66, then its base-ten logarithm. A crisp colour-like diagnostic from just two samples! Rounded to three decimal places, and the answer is -0.048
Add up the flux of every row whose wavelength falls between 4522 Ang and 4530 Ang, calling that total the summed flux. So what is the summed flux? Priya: 113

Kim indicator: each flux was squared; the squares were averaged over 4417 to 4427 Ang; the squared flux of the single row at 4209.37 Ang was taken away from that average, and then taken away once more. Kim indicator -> -873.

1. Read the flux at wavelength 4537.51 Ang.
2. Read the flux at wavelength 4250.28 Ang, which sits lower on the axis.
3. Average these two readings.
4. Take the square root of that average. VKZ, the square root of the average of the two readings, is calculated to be 5.23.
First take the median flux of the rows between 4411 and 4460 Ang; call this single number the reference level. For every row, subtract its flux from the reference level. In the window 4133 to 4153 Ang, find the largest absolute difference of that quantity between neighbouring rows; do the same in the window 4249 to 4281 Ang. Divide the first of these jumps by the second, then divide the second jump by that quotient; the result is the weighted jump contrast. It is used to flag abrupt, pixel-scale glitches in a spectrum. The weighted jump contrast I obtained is 6.9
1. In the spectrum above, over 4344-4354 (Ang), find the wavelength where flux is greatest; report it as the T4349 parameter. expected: 4349.28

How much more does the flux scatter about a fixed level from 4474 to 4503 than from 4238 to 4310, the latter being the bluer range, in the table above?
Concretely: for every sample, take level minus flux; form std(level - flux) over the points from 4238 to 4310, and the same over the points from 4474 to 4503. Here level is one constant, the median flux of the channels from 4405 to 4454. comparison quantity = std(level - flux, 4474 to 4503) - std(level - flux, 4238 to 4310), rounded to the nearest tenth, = -1.4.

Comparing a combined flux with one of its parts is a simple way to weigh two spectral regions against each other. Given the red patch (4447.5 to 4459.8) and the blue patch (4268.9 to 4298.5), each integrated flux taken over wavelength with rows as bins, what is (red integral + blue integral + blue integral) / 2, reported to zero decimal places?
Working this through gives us 954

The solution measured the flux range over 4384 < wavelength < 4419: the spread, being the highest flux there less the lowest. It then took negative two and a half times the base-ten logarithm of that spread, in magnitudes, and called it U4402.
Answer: -1.84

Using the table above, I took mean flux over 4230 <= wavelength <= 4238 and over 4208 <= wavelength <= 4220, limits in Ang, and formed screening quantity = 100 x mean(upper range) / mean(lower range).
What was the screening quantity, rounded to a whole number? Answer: 96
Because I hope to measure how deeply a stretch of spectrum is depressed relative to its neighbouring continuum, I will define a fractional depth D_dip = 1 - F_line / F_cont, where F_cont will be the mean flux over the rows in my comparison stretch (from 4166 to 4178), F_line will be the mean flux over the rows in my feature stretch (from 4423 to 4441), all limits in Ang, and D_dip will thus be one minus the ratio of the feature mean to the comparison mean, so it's -0.048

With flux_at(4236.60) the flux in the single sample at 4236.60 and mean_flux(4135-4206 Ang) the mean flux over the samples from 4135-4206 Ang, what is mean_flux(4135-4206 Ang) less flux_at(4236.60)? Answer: 4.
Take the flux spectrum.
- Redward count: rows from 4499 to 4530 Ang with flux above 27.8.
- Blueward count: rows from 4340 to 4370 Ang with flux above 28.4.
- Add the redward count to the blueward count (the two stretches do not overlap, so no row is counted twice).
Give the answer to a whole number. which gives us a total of 22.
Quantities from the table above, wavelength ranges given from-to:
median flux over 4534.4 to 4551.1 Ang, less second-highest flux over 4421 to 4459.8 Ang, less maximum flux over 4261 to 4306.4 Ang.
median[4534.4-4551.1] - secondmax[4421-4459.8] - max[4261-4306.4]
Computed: -31.8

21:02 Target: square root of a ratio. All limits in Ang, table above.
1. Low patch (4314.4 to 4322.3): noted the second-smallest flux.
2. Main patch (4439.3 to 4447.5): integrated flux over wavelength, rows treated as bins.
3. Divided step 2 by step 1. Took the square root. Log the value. 2.87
